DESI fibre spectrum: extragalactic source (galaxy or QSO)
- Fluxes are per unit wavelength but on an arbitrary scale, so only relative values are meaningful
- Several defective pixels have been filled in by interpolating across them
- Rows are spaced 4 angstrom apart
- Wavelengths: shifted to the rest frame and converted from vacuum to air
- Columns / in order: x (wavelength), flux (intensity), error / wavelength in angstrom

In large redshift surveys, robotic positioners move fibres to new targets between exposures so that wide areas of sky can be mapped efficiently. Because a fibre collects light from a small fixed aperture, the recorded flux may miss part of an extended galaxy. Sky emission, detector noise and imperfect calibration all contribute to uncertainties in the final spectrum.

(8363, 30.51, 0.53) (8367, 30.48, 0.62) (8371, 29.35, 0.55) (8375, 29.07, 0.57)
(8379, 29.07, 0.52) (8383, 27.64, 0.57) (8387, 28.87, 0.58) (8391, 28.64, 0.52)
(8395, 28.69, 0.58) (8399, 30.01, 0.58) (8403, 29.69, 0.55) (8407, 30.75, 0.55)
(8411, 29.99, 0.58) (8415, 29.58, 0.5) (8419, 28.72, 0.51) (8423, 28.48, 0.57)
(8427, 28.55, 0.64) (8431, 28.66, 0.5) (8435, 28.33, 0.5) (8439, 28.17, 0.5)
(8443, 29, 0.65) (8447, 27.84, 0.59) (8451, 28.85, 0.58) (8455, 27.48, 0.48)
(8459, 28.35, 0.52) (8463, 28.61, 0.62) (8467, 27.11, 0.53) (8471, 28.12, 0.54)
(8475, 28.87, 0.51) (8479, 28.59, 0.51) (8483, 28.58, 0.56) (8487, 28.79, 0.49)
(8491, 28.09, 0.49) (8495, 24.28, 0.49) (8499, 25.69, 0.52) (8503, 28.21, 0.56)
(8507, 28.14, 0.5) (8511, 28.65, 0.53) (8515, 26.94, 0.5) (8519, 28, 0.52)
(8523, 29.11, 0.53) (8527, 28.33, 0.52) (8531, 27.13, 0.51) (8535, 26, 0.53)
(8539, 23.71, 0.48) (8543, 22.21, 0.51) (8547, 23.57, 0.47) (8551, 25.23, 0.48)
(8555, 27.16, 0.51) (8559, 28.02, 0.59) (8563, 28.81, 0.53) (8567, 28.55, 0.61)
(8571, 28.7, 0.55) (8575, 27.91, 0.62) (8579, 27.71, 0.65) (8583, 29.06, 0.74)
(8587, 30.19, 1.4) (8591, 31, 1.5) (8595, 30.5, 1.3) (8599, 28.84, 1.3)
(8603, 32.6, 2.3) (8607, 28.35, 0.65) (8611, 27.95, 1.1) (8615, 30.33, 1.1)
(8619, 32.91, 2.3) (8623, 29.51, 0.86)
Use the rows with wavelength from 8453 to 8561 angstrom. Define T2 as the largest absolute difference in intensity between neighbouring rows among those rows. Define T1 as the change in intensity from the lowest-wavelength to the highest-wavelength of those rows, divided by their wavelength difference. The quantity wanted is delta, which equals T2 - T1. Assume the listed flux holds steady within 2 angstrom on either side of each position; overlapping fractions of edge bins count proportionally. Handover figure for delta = 3.8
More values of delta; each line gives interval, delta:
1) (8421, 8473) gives 1.5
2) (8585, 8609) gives 4.3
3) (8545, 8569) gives 1.7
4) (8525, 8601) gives 2.3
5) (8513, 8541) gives 2.4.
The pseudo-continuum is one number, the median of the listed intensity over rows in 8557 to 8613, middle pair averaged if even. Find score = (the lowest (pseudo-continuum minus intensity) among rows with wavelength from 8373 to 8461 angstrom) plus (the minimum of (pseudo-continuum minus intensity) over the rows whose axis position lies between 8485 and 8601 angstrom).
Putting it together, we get -4.2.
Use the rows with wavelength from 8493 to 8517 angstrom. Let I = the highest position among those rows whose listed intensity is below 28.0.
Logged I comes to 8515 angstrom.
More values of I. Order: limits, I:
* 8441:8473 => 8467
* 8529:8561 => 8555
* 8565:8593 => 8579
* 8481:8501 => 8499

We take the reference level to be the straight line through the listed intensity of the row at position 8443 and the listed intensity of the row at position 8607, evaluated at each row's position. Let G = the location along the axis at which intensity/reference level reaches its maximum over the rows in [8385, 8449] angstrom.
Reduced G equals 8407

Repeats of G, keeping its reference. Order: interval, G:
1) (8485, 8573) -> 8523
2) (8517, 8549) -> 8523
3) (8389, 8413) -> 8407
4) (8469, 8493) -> 8475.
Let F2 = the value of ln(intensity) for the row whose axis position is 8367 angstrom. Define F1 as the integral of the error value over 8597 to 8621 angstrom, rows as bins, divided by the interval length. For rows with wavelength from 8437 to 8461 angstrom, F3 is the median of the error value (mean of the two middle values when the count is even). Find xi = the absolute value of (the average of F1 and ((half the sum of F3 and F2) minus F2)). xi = 0.01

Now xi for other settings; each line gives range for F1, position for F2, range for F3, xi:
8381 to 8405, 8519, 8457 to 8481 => 0.42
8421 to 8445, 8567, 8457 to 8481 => 0.43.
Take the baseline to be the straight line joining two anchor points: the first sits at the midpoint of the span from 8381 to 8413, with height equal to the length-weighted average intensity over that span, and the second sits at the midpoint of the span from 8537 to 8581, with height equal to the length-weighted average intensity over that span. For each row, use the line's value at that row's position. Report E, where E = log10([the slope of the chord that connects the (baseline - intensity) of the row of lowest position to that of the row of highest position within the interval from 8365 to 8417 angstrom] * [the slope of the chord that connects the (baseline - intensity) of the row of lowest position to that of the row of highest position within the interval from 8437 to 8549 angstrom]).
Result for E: -4.4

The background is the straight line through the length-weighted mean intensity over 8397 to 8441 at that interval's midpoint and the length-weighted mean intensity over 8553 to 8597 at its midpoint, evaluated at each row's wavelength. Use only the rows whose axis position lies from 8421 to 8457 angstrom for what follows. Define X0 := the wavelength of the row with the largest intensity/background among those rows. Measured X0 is 8443 angstrom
